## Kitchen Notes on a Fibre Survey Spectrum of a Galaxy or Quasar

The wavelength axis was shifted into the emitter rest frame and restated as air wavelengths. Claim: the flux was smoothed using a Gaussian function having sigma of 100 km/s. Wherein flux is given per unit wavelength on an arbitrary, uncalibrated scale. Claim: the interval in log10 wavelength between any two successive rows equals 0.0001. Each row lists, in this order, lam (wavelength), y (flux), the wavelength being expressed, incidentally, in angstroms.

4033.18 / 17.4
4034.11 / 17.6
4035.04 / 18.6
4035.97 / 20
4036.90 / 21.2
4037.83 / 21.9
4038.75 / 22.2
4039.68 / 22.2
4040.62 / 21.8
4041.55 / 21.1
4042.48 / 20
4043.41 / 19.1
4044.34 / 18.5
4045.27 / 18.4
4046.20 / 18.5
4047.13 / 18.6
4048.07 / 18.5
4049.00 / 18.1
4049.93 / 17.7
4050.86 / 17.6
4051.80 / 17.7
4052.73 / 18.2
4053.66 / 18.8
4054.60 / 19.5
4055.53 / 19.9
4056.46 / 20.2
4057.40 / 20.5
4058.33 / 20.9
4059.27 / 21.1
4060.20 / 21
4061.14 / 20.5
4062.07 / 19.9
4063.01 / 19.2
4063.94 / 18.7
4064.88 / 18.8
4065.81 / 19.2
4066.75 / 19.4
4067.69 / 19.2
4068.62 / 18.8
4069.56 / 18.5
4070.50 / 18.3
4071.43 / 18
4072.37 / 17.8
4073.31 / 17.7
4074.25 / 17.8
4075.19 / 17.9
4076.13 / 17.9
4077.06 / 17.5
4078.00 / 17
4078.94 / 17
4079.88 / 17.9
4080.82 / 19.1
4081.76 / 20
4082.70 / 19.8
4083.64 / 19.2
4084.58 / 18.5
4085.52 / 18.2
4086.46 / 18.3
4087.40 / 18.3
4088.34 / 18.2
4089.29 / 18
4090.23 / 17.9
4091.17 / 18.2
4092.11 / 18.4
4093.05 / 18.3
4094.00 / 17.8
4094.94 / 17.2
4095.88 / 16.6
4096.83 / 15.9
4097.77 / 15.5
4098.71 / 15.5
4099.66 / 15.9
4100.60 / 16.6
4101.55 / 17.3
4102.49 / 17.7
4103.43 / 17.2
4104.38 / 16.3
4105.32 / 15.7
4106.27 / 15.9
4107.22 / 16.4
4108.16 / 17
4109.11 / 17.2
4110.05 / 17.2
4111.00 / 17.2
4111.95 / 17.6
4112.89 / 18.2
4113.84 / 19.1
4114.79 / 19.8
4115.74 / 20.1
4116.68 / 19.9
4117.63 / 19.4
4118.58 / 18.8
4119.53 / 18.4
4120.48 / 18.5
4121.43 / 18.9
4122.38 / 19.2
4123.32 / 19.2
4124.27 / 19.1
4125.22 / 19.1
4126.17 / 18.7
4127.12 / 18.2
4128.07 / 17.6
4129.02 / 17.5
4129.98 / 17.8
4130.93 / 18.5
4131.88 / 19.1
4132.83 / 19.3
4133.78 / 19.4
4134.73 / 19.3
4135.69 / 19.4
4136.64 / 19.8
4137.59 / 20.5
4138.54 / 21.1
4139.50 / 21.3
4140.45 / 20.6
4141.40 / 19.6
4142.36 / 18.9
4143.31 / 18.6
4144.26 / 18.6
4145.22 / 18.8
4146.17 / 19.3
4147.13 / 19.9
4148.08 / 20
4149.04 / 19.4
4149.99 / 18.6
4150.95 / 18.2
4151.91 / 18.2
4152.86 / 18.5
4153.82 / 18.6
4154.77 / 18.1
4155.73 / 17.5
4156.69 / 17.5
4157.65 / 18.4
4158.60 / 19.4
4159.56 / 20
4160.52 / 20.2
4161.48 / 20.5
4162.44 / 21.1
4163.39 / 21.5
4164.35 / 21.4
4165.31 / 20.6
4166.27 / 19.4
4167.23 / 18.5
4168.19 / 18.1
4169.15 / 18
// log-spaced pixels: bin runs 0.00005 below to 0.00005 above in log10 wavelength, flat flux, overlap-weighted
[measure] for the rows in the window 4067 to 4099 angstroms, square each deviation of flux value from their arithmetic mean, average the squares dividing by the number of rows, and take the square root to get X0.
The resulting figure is 1.01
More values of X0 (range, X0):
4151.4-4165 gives 1.37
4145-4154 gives 0.63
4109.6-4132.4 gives 0.82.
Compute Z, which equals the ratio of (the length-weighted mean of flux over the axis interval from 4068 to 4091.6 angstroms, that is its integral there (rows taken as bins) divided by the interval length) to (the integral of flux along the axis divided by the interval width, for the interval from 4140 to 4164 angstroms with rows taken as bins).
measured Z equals 0.95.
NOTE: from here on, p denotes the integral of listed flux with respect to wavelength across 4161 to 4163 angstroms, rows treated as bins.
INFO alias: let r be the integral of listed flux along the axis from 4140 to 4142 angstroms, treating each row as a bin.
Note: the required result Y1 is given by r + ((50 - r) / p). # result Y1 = 40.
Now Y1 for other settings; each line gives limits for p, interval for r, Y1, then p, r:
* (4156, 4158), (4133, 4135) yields 39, 35.6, 39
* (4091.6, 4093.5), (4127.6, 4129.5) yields 34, 34.9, 33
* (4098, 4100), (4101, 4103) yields 35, 31.3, 35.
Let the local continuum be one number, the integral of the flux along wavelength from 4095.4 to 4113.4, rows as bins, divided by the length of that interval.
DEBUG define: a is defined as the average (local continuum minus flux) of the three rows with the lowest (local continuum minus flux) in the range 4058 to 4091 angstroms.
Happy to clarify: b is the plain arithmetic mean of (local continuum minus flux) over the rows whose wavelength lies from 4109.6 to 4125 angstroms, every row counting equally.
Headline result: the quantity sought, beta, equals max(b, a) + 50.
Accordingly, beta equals 47.9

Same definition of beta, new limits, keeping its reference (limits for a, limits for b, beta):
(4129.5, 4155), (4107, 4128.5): 48.2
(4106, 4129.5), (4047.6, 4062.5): 47.3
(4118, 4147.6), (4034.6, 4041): 45.7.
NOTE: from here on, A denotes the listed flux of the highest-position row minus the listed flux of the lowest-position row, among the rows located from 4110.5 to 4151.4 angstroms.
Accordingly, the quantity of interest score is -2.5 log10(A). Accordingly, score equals 0.0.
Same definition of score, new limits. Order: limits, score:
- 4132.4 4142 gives 1.3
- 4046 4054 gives 1.3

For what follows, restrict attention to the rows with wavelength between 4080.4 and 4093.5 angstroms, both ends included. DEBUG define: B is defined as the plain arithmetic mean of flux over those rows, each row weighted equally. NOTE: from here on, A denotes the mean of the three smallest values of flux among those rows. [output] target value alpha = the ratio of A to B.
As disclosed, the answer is 0.970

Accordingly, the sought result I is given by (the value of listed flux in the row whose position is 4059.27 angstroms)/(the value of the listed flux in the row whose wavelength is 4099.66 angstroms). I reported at 1.33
